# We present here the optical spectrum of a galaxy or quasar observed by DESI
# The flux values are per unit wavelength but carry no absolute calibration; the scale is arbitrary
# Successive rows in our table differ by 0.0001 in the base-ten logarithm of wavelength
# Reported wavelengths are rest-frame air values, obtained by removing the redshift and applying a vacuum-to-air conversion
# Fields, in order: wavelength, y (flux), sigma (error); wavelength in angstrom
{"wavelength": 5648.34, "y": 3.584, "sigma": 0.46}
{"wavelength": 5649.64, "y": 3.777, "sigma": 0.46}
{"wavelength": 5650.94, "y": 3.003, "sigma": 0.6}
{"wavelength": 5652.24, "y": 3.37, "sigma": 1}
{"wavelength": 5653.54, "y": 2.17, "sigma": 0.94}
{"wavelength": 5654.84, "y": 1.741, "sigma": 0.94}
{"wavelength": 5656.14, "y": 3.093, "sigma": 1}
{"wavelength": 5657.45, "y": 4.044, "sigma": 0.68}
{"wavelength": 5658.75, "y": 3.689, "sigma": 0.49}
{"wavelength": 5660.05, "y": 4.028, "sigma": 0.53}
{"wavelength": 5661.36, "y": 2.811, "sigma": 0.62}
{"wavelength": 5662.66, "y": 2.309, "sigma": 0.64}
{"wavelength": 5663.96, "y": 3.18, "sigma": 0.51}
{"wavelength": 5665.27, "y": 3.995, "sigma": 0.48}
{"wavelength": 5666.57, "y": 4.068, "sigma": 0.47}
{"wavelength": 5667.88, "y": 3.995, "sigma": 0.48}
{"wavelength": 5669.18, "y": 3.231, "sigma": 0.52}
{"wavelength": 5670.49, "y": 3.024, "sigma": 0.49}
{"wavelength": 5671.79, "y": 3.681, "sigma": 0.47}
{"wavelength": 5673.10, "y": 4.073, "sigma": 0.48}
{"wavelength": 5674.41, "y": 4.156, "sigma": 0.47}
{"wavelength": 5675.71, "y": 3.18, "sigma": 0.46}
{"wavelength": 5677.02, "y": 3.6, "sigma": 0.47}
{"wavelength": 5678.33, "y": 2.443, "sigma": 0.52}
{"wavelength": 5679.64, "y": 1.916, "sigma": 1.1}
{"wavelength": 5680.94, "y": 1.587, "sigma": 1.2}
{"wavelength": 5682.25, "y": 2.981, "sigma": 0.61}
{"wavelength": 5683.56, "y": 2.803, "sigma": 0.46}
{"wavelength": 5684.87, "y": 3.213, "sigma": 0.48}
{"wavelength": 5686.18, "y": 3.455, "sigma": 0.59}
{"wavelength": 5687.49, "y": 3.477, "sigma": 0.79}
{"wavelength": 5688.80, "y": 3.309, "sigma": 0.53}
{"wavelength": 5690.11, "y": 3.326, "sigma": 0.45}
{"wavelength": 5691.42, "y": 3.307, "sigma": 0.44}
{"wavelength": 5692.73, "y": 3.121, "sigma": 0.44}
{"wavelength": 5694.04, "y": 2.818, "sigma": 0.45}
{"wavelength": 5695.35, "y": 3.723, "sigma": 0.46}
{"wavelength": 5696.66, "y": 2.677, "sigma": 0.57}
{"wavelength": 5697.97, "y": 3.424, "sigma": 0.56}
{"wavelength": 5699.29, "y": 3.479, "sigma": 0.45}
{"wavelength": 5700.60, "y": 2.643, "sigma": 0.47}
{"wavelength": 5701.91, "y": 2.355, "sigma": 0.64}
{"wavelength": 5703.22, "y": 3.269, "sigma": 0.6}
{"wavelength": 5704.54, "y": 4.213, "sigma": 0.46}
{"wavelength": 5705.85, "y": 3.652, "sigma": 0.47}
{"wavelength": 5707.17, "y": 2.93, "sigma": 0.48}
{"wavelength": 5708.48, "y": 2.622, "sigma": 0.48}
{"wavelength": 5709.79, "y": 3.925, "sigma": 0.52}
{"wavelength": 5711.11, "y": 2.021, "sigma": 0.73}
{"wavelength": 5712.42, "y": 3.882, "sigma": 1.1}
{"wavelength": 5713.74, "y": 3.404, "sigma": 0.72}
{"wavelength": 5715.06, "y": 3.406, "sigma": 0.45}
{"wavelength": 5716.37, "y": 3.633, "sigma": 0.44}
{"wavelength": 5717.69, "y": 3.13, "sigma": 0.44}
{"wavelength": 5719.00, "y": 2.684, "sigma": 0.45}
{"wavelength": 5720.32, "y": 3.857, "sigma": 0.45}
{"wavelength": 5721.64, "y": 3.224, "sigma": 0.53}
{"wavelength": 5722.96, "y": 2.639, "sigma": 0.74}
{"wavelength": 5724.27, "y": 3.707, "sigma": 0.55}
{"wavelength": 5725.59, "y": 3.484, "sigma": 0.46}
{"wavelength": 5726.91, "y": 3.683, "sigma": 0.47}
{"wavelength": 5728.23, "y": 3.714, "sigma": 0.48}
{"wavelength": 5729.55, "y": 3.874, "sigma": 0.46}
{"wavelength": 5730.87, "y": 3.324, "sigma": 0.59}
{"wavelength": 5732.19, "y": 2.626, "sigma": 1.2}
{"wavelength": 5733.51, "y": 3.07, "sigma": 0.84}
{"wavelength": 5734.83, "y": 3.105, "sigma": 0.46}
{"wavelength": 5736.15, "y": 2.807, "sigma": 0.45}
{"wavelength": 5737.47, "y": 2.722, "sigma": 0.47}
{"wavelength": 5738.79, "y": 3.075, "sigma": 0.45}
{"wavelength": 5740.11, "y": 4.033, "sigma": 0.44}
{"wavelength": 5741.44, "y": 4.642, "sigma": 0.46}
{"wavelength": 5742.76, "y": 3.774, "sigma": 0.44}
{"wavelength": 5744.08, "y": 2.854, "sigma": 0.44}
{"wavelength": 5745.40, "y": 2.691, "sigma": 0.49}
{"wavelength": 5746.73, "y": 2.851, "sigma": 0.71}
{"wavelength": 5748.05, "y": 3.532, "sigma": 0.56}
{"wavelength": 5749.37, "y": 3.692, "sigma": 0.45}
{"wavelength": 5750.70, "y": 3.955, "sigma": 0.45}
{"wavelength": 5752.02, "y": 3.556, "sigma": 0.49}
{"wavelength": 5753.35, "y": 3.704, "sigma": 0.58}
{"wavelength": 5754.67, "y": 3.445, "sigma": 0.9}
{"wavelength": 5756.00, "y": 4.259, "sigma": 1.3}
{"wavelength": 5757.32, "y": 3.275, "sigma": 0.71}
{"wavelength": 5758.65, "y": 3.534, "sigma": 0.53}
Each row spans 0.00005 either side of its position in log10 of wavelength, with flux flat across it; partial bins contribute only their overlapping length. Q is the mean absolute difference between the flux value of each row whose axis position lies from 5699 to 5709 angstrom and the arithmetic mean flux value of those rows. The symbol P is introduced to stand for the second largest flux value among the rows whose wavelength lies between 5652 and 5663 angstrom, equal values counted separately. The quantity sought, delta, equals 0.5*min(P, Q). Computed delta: 0.25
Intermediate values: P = 4.028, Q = 0.5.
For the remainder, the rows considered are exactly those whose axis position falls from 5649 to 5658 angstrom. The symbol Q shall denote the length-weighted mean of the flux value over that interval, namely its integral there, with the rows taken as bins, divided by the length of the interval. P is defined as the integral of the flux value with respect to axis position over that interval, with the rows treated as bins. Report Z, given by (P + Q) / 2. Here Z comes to 15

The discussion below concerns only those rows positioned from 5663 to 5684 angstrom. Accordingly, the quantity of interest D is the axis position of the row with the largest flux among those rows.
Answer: 5674.41 angstrom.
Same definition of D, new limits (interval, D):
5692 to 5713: 5704.54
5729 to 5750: 5741.44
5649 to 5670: 5666.57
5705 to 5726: 5709.79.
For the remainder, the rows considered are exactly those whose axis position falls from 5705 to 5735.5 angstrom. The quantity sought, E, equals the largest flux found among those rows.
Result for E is 3.925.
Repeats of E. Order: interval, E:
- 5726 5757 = 4.642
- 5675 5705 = 4.213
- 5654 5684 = 4.156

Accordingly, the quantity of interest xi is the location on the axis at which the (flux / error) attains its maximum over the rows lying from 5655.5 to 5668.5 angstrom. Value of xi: 5666.57 angstrom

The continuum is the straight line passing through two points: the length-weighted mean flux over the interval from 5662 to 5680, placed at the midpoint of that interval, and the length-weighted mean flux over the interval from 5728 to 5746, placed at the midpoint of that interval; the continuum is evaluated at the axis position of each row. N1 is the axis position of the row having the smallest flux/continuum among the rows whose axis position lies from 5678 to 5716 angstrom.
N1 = 5680.94 angstrom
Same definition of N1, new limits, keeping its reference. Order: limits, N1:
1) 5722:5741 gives 5732.19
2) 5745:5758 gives 5745.40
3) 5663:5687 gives 5680.94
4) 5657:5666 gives 5662.66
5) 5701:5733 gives 5711.11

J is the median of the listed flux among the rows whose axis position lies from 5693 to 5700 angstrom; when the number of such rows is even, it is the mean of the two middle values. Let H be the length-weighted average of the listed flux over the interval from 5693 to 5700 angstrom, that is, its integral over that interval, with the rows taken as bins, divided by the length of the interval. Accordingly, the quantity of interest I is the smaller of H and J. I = 3.21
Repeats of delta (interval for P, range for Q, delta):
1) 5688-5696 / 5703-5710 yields 0.25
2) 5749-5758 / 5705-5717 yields 0.25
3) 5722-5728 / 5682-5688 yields 0.12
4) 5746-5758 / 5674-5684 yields 0.32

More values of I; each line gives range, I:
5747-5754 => 3.64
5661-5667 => 3.18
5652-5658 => 2.83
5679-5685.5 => 2.50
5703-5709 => 3.27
